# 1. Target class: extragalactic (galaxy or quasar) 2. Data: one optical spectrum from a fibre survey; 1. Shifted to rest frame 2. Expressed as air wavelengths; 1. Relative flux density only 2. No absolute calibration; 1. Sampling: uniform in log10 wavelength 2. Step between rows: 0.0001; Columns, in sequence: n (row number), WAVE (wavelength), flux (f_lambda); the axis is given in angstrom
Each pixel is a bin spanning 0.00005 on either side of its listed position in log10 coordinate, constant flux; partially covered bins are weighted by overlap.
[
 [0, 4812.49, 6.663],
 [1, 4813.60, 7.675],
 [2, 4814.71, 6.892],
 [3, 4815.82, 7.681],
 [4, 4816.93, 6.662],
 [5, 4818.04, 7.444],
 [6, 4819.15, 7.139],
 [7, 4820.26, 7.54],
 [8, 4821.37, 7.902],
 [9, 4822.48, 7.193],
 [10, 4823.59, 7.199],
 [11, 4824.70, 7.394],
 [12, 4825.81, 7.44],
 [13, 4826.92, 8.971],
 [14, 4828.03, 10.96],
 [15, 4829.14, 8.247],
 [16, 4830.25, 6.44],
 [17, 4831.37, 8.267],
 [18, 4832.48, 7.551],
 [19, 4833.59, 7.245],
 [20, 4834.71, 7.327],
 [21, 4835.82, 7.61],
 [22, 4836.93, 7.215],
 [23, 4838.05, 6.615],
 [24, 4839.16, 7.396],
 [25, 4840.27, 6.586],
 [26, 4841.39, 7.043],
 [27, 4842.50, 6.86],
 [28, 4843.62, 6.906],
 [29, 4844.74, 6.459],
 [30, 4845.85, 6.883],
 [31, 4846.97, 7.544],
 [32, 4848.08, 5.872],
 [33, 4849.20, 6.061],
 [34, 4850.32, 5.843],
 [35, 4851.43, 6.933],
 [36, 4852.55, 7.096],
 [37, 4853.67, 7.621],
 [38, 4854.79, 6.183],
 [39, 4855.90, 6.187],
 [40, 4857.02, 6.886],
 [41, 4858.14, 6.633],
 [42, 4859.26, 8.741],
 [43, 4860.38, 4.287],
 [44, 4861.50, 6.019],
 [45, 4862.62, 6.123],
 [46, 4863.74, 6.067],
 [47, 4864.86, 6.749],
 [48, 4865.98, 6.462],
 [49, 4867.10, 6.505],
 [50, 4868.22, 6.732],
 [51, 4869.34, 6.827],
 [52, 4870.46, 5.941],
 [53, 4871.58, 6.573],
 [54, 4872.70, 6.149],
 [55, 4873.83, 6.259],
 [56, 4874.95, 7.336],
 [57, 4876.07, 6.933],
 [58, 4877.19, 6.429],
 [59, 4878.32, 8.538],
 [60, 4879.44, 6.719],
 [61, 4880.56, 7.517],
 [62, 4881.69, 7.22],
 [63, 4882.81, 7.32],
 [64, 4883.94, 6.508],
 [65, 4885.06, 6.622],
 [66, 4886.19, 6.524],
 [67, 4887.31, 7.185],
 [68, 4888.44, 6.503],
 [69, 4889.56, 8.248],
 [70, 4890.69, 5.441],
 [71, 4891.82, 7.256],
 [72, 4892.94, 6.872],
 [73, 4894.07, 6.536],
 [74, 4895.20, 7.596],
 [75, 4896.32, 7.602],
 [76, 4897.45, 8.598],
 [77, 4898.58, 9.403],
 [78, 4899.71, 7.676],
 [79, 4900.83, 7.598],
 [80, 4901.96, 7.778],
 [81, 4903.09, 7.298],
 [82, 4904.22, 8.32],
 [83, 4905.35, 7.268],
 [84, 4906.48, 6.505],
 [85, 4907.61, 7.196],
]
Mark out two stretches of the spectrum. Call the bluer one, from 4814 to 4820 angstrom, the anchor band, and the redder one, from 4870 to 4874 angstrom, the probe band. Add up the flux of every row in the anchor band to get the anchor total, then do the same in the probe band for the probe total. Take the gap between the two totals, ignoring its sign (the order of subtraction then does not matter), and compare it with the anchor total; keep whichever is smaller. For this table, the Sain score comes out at 11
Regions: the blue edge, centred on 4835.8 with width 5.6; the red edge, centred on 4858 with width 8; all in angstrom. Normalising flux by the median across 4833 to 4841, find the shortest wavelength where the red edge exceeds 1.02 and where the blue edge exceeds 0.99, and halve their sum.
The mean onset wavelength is 4846.4 angstrom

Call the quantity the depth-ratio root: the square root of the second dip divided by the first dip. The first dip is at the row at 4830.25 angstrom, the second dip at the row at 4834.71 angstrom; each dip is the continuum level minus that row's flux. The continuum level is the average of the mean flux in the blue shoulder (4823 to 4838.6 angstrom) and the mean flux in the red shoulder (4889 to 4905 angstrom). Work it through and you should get 0.53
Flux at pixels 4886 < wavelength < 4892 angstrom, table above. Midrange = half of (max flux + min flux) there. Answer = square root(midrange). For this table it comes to 2.62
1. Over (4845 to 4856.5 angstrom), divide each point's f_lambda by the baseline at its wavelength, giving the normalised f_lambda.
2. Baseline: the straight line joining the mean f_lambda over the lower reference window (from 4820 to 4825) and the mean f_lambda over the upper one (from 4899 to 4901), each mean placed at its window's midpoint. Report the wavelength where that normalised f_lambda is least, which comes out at 4850.32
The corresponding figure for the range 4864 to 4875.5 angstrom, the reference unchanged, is 4870.46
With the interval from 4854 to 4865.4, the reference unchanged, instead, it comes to 4860.38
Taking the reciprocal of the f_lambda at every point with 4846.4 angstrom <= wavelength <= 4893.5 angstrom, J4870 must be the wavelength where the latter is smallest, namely 4859.26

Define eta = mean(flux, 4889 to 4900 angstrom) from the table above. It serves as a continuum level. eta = 7.52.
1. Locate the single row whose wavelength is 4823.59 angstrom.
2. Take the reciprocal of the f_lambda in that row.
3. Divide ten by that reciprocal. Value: 72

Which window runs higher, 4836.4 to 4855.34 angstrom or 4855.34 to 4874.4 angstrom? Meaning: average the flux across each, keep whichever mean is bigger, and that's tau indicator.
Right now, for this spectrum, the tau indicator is 6.8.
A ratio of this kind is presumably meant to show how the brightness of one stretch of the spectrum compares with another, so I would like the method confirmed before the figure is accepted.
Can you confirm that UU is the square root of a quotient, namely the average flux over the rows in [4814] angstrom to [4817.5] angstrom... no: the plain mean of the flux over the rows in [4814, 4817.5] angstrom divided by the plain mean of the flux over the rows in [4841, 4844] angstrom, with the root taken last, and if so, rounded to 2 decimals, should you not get 1.01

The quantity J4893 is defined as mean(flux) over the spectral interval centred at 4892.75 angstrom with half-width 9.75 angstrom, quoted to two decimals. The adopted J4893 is 7.29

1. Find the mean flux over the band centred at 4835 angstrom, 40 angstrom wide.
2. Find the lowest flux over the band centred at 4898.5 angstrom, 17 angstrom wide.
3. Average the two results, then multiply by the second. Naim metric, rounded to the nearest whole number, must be 35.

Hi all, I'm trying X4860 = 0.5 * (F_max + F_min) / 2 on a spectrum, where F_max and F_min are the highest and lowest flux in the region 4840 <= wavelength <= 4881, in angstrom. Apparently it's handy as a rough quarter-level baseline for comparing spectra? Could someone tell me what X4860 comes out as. 3.3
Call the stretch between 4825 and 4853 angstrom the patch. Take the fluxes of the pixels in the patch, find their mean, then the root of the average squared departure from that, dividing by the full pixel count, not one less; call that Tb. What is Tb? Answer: 1.0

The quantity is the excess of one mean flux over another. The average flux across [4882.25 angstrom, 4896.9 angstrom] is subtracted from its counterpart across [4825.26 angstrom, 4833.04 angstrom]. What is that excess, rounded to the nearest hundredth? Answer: 1.33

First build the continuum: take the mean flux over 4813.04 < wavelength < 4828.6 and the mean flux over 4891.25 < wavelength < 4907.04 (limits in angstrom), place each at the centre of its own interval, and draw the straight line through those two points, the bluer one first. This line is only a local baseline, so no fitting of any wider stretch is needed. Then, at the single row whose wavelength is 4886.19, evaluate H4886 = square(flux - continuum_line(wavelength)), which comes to 1.2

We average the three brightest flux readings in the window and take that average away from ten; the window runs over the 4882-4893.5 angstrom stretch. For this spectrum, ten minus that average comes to 2.39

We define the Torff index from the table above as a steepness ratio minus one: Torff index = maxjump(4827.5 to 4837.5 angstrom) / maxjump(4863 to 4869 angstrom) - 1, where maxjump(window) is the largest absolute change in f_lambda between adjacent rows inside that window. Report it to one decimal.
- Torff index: 3.0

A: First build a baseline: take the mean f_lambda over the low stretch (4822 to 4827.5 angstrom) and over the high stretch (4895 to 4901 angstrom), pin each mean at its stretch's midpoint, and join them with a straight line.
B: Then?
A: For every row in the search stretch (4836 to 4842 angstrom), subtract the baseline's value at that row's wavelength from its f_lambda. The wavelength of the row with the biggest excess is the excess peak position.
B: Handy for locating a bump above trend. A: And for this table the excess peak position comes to 4839.16 angstrom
